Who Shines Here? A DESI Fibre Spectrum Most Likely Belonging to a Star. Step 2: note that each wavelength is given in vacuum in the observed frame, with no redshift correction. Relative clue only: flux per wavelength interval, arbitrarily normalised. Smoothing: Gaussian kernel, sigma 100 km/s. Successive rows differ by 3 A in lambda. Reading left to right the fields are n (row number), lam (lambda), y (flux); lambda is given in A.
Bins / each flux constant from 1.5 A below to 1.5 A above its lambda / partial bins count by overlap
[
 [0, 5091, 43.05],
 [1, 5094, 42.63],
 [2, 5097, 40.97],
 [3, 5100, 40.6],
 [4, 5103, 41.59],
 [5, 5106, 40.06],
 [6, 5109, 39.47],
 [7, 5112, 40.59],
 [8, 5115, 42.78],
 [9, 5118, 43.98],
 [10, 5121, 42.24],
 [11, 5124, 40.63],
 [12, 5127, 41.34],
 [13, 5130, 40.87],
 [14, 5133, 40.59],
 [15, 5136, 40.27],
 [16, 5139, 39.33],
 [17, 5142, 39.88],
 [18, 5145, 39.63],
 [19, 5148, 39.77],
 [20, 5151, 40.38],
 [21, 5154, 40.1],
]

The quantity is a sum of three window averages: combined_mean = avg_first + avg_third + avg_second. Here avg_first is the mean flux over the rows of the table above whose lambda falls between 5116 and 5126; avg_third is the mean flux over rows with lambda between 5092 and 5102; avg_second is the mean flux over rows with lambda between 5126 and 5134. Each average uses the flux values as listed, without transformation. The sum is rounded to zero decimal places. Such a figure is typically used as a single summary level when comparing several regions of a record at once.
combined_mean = 125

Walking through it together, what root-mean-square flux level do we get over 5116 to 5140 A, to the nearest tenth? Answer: 41.2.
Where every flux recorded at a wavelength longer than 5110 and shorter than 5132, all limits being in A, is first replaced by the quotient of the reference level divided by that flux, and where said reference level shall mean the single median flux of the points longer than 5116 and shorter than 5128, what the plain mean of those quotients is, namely 1.00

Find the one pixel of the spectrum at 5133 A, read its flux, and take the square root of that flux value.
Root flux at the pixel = 6.37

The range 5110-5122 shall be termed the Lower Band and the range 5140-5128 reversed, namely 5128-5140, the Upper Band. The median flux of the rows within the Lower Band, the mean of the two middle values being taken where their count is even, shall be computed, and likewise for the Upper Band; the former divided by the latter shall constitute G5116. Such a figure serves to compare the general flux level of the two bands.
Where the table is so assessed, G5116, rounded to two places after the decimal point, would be 1.05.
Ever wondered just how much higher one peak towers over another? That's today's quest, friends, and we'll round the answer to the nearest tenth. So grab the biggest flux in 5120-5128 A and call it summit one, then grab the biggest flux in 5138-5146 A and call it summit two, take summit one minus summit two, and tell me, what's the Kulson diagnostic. 2.4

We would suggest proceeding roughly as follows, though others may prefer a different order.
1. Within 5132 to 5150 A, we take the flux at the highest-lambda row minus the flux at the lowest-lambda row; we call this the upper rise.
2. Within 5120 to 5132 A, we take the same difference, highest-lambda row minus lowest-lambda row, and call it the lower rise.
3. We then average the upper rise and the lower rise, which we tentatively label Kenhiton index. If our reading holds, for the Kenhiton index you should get -1.1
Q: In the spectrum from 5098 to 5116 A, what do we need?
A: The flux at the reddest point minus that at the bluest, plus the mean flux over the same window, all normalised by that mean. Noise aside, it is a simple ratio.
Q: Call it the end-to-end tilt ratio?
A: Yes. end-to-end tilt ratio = 1.05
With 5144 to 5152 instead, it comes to 1.02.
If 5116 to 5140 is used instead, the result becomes 0.89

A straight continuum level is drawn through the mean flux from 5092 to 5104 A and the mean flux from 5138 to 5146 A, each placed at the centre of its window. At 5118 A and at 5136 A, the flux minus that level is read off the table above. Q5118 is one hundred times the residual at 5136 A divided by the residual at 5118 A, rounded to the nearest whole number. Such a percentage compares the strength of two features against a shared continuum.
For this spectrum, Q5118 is 12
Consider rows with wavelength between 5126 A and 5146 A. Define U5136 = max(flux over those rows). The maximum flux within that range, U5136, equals 41.34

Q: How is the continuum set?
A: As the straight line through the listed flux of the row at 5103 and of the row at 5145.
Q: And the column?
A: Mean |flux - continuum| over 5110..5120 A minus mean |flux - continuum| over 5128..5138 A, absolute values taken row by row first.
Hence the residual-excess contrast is 1.4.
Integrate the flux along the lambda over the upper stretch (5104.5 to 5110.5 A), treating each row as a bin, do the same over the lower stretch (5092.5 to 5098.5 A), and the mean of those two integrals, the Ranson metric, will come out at 245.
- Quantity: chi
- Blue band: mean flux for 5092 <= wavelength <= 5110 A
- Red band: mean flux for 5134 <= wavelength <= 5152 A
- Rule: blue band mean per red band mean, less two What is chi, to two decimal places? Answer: -0.97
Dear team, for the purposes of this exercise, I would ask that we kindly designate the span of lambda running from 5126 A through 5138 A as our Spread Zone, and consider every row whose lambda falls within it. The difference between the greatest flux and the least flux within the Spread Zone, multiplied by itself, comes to 1.1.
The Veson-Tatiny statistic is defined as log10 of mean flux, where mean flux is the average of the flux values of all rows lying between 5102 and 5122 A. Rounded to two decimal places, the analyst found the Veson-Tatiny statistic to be 1.62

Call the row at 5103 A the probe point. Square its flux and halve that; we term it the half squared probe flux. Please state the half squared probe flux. 865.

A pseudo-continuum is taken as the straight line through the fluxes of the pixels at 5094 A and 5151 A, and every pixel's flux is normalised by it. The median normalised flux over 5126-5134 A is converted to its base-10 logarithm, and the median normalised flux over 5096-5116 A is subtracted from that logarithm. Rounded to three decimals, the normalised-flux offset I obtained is -0.967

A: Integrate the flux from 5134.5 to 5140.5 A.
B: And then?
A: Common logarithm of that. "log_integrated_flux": 2.38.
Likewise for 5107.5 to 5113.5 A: 2.38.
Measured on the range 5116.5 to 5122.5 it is 2.41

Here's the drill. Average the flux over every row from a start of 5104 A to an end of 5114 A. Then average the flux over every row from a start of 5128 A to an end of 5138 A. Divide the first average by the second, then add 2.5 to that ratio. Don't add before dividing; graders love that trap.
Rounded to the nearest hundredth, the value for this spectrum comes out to 3.49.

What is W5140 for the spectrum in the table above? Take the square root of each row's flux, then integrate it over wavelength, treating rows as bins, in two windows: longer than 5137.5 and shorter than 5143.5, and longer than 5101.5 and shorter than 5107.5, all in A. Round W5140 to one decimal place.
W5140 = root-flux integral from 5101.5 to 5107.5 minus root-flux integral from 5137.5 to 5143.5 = 0.6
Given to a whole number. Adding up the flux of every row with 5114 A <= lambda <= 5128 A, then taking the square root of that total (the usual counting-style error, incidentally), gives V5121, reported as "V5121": 15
